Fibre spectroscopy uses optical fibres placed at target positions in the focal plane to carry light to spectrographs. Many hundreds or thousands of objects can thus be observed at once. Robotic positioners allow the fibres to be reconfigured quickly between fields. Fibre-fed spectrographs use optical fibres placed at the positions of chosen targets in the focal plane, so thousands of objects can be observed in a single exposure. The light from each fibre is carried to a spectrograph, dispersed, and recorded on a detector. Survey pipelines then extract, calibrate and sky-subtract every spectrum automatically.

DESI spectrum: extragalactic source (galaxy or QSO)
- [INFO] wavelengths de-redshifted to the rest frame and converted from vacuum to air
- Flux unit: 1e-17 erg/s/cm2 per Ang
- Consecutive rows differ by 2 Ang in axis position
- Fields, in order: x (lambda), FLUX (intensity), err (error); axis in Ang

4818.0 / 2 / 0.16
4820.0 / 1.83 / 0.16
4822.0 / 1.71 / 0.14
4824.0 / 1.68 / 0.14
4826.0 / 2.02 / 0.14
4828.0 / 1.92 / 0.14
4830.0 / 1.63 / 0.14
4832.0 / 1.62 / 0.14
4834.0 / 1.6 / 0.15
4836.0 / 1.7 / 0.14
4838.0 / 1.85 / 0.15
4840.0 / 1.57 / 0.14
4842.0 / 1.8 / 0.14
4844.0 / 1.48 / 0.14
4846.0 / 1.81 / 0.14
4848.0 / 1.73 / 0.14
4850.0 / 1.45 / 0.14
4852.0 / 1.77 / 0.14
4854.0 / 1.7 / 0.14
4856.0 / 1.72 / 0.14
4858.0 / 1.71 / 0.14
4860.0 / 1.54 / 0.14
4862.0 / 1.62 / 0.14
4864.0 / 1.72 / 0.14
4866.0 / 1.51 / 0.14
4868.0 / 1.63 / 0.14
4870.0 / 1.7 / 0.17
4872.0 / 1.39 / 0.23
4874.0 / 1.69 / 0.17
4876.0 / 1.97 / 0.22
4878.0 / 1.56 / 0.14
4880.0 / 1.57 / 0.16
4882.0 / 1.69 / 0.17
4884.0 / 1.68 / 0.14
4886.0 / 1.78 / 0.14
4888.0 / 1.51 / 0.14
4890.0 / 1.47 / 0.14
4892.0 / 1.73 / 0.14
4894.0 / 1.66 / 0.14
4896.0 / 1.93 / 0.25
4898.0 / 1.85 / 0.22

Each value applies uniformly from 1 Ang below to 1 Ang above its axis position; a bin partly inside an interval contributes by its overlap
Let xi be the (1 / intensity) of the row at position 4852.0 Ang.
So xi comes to 0.56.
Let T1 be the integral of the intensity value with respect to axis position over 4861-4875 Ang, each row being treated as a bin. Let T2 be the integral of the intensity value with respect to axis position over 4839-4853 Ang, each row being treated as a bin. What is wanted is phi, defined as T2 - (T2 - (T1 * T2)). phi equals 523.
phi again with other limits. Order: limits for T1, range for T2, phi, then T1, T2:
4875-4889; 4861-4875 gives 530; 23.5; 22.52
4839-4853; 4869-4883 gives 537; 23.2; 23.14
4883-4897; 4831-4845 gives 547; 23.5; 23.24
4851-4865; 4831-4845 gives 548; 23.6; 23.24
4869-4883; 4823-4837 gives 563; 23.1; 24.34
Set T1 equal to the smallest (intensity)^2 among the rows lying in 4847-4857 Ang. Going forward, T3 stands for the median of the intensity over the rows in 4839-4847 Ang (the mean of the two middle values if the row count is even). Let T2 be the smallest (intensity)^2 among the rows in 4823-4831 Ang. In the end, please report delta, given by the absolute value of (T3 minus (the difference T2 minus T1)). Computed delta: 1.13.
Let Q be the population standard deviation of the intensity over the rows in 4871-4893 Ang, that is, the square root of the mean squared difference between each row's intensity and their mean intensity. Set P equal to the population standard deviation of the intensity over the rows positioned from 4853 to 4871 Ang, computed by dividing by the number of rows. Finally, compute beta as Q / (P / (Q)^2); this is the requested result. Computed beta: 0.049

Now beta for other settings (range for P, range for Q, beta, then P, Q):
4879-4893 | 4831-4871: 0.012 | 0.108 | 0.109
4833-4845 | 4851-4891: 0.016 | 0.130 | 0.127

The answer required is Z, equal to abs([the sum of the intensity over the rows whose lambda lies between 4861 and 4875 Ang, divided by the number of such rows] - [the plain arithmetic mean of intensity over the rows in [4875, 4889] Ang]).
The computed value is 0.071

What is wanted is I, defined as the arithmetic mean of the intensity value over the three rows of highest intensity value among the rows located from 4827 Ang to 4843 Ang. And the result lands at 1.857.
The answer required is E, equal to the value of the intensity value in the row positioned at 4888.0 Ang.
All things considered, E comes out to 1.51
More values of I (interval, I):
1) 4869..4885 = 1.787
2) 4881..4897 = 1.813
